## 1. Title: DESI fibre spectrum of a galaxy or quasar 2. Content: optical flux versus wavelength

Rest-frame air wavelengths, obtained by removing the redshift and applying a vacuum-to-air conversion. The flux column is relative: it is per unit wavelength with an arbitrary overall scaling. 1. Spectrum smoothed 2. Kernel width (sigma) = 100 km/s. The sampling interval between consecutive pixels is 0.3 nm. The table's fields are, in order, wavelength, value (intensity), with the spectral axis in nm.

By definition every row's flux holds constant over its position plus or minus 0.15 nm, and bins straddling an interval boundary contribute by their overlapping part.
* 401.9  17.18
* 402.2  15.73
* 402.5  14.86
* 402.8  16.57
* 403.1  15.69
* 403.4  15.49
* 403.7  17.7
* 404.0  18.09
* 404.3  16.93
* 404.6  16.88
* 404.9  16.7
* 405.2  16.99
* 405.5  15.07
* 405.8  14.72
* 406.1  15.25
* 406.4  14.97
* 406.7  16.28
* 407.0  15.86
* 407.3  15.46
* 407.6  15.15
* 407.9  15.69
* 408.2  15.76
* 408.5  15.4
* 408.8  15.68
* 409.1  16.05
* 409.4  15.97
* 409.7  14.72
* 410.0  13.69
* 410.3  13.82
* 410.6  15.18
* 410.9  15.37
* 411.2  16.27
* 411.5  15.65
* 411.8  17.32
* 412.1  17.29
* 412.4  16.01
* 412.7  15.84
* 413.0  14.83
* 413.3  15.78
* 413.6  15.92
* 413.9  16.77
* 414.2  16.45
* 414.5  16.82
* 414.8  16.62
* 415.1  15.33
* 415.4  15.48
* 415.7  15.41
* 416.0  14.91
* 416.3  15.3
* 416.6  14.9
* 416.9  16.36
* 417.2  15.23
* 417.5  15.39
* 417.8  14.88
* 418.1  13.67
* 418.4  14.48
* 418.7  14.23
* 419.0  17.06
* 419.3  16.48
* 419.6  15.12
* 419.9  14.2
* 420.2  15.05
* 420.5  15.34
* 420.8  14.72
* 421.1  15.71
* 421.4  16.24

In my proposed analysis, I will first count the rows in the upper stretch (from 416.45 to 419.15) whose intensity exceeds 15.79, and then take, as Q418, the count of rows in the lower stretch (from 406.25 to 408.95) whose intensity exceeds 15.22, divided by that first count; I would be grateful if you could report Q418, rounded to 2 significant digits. 3.5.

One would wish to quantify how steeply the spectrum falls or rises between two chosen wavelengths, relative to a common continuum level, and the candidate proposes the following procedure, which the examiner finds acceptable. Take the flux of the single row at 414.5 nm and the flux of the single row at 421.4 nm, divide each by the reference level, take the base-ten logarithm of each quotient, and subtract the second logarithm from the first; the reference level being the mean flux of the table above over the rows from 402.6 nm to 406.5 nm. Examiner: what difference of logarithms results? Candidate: 0.015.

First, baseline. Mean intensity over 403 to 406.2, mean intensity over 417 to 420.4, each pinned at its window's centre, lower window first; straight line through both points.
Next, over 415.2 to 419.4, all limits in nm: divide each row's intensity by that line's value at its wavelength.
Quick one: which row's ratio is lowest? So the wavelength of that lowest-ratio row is 418.1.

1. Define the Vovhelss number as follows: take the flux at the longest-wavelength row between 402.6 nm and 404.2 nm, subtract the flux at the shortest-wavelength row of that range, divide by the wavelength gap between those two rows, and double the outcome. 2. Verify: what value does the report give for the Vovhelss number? 3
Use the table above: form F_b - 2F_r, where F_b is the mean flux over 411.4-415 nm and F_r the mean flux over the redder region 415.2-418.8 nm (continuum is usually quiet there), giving -13.8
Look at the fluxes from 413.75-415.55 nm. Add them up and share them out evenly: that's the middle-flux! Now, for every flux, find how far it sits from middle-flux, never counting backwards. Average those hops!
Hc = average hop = 0.6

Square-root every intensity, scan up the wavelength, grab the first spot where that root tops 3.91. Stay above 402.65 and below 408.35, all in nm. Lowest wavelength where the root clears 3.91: 402.8 nm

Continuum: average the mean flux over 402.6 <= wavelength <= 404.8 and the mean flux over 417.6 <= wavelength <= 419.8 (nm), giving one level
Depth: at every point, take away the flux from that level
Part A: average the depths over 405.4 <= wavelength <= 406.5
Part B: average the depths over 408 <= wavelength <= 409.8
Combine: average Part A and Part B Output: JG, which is 0.6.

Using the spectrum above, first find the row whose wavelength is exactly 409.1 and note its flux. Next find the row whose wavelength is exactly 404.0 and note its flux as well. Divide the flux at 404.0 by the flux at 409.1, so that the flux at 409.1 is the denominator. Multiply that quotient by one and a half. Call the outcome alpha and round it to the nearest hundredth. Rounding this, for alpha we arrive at 1.69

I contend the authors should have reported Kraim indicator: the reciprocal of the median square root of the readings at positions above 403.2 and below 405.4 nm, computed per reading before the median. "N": 0.243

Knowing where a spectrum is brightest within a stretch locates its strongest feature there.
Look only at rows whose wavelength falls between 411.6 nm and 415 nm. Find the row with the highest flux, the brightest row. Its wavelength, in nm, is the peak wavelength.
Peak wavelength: 411.8 nm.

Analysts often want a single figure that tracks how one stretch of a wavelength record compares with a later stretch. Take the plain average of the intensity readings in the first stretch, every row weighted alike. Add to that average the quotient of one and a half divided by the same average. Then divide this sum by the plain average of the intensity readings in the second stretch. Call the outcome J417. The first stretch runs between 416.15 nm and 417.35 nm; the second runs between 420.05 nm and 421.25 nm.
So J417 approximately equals 1.02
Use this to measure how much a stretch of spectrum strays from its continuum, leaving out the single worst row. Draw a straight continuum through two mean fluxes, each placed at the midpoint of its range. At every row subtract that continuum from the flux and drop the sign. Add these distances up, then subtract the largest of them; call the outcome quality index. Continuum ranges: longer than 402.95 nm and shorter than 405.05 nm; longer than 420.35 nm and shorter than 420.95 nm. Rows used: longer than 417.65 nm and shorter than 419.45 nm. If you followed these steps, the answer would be 5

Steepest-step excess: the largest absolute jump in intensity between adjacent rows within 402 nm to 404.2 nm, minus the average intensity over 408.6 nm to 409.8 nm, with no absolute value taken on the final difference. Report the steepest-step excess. -13.4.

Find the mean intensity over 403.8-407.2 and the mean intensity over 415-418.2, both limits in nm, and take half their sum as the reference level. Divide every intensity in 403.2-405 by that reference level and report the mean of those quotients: 1.08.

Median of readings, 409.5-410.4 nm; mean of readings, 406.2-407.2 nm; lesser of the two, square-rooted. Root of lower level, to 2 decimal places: 3.72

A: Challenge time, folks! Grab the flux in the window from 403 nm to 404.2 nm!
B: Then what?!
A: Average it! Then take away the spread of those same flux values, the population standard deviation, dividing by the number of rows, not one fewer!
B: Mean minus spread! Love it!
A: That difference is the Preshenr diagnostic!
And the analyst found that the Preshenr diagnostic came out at 15.6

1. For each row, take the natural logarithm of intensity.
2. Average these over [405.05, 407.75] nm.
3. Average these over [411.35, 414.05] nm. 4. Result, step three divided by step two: 1.01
